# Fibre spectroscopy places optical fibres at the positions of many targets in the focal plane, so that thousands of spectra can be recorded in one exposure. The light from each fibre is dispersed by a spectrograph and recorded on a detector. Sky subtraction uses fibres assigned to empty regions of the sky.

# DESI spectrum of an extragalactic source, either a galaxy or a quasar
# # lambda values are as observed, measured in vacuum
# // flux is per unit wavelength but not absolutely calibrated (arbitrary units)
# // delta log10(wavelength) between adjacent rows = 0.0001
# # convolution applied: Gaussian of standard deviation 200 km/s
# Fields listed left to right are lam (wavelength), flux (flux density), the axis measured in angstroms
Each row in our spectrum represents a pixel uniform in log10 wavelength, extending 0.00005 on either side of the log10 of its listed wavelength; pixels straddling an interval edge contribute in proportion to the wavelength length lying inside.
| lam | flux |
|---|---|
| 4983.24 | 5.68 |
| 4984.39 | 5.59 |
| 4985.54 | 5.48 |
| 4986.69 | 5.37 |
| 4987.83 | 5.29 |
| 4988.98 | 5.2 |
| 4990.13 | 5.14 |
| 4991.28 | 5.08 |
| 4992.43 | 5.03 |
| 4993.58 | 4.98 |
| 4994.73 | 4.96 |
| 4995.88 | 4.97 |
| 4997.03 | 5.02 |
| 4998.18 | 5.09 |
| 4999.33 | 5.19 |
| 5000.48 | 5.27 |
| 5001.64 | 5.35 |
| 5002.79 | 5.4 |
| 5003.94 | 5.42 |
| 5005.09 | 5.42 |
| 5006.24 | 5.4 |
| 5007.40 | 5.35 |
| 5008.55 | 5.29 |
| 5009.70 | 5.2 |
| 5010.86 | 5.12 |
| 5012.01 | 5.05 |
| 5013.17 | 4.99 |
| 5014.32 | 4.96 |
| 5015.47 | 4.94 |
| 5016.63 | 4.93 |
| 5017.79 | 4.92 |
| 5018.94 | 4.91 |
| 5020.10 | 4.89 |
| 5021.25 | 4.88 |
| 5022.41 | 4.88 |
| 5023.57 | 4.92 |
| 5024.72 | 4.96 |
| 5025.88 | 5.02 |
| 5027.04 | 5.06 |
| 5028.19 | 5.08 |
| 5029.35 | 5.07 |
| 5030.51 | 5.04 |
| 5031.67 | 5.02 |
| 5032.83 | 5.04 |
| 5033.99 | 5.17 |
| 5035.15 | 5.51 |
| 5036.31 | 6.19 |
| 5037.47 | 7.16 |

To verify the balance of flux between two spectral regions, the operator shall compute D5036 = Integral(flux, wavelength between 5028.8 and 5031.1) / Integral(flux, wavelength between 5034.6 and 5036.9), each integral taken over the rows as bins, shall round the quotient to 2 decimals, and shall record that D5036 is 0.86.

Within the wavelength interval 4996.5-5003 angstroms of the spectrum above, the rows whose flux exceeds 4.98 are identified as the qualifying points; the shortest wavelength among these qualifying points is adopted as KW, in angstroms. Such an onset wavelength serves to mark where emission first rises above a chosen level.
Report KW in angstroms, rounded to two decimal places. 4997.03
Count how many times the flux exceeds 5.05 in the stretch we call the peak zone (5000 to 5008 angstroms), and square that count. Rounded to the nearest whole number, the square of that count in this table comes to 49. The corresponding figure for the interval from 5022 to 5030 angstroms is 9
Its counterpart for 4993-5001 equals 9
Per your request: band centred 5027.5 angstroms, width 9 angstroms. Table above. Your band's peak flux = 5.08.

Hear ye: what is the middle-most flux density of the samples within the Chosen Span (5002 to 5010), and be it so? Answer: 5.40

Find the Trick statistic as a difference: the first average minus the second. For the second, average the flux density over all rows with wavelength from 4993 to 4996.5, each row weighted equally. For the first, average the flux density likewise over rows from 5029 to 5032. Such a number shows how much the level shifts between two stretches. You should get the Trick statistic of 0.1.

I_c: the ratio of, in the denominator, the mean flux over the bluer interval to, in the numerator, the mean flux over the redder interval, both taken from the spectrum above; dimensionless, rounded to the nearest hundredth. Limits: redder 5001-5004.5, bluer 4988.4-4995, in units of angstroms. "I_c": 1.06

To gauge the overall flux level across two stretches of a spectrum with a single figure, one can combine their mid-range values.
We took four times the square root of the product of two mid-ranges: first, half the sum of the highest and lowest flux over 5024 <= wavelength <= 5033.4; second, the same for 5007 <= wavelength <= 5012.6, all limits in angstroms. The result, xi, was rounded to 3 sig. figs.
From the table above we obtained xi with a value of 20.4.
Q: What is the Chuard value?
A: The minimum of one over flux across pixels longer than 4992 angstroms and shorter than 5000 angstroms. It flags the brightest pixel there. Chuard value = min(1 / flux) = 0.193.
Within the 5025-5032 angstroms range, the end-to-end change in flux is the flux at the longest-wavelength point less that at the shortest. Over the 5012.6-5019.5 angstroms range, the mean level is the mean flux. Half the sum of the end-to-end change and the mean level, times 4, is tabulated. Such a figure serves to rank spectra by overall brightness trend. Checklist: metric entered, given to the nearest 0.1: 9.9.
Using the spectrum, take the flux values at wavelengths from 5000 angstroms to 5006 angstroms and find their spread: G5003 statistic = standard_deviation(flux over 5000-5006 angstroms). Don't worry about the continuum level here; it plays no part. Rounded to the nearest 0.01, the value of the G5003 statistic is 0.06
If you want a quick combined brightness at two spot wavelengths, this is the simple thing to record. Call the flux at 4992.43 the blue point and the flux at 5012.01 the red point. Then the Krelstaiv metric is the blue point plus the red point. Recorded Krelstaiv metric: 10.1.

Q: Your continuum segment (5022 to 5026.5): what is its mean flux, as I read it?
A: 4.95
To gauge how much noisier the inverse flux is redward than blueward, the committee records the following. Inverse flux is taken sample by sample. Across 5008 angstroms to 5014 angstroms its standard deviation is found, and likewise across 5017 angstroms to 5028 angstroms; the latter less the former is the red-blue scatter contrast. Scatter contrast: -0.002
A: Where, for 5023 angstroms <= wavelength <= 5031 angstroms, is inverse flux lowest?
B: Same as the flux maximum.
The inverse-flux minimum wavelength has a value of 5028.19 angstroms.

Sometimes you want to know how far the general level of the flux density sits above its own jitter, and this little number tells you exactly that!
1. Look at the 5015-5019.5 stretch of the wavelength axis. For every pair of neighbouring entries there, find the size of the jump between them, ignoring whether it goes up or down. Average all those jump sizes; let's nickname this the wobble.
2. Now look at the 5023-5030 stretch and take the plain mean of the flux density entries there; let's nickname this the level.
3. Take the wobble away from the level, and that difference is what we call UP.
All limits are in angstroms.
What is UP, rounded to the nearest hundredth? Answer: 5.01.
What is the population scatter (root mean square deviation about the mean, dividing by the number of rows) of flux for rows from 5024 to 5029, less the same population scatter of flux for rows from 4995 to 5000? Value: -0.037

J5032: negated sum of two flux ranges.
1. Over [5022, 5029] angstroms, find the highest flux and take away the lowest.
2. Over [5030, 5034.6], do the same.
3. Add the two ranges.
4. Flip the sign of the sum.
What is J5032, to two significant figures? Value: -0.35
